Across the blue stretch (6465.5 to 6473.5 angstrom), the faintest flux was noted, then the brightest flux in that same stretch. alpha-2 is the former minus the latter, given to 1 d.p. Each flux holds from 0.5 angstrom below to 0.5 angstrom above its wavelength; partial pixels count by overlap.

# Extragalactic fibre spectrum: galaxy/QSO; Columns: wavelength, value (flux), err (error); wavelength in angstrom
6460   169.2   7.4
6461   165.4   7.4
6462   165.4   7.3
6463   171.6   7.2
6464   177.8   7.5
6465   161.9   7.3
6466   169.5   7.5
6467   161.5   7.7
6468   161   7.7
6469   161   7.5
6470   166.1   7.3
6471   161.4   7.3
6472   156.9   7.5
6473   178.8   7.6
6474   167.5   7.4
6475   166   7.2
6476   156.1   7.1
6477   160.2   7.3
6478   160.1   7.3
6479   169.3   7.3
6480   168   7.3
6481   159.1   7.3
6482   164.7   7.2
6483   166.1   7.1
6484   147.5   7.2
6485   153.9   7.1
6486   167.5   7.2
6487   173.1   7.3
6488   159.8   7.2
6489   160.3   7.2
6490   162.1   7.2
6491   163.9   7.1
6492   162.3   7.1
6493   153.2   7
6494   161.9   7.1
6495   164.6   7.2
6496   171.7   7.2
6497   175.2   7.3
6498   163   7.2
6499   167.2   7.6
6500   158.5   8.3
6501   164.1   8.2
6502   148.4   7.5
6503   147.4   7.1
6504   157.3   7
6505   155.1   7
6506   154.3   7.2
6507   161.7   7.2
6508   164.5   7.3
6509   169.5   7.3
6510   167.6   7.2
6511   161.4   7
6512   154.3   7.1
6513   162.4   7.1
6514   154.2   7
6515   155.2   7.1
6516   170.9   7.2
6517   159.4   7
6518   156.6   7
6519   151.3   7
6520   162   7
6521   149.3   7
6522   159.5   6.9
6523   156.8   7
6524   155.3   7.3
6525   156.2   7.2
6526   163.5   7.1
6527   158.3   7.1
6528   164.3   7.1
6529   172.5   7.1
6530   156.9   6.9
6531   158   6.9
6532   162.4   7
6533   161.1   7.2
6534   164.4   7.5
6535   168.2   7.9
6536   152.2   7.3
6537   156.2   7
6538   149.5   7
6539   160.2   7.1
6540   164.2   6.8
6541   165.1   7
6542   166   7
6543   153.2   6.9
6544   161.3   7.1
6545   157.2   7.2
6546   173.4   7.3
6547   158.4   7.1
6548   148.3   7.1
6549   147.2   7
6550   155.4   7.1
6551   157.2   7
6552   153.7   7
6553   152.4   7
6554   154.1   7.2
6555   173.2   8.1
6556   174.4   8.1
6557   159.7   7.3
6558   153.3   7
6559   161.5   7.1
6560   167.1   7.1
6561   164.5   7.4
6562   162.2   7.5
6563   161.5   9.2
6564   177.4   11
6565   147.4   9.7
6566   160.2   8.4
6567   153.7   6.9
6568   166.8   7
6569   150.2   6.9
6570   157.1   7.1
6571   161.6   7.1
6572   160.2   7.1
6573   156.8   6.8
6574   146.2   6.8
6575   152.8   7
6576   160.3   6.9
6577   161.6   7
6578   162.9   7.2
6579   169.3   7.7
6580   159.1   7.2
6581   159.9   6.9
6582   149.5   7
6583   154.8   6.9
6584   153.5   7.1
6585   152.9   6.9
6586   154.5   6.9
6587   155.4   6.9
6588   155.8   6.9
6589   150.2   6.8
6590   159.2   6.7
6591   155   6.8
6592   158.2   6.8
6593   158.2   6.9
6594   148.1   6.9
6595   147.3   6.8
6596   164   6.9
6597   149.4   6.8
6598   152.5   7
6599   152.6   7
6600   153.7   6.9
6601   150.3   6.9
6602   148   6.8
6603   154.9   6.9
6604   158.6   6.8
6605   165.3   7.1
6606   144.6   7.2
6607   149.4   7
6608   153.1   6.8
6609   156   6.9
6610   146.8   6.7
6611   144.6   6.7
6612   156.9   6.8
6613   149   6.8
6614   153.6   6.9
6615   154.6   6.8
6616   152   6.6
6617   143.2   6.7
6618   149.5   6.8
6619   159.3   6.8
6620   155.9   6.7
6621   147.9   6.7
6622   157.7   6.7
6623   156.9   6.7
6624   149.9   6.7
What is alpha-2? -21.9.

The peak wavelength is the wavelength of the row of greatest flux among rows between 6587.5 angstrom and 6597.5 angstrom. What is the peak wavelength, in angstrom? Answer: 6596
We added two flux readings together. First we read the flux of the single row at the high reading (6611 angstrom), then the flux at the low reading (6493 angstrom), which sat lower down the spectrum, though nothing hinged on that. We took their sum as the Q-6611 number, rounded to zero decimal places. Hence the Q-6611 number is 298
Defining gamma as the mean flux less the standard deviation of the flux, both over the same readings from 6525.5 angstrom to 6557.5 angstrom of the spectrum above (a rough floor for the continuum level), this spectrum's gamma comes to 153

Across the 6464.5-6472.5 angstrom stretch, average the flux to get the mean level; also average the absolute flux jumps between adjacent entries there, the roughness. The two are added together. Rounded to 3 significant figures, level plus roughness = 167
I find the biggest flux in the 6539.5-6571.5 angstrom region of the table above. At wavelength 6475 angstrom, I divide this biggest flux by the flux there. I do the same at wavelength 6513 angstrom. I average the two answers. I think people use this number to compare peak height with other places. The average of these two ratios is 1.08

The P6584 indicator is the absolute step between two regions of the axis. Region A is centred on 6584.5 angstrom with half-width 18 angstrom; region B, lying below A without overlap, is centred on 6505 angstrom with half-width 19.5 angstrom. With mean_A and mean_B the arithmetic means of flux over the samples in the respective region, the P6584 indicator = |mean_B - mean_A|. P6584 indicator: 5.0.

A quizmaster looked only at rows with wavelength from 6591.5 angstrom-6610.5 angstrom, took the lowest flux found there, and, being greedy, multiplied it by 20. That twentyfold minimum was 2892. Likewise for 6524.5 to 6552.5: 2944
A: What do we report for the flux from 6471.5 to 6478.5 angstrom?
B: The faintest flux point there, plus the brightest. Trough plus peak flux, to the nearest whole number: 335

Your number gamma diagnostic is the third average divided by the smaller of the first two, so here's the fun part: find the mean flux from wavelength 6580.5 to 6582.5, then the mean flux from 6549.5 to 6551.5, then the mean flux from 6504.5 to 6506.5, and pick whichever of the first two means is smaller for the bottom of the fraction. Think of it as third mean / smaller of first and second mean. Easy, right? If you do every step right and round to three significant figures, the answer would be 1.00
